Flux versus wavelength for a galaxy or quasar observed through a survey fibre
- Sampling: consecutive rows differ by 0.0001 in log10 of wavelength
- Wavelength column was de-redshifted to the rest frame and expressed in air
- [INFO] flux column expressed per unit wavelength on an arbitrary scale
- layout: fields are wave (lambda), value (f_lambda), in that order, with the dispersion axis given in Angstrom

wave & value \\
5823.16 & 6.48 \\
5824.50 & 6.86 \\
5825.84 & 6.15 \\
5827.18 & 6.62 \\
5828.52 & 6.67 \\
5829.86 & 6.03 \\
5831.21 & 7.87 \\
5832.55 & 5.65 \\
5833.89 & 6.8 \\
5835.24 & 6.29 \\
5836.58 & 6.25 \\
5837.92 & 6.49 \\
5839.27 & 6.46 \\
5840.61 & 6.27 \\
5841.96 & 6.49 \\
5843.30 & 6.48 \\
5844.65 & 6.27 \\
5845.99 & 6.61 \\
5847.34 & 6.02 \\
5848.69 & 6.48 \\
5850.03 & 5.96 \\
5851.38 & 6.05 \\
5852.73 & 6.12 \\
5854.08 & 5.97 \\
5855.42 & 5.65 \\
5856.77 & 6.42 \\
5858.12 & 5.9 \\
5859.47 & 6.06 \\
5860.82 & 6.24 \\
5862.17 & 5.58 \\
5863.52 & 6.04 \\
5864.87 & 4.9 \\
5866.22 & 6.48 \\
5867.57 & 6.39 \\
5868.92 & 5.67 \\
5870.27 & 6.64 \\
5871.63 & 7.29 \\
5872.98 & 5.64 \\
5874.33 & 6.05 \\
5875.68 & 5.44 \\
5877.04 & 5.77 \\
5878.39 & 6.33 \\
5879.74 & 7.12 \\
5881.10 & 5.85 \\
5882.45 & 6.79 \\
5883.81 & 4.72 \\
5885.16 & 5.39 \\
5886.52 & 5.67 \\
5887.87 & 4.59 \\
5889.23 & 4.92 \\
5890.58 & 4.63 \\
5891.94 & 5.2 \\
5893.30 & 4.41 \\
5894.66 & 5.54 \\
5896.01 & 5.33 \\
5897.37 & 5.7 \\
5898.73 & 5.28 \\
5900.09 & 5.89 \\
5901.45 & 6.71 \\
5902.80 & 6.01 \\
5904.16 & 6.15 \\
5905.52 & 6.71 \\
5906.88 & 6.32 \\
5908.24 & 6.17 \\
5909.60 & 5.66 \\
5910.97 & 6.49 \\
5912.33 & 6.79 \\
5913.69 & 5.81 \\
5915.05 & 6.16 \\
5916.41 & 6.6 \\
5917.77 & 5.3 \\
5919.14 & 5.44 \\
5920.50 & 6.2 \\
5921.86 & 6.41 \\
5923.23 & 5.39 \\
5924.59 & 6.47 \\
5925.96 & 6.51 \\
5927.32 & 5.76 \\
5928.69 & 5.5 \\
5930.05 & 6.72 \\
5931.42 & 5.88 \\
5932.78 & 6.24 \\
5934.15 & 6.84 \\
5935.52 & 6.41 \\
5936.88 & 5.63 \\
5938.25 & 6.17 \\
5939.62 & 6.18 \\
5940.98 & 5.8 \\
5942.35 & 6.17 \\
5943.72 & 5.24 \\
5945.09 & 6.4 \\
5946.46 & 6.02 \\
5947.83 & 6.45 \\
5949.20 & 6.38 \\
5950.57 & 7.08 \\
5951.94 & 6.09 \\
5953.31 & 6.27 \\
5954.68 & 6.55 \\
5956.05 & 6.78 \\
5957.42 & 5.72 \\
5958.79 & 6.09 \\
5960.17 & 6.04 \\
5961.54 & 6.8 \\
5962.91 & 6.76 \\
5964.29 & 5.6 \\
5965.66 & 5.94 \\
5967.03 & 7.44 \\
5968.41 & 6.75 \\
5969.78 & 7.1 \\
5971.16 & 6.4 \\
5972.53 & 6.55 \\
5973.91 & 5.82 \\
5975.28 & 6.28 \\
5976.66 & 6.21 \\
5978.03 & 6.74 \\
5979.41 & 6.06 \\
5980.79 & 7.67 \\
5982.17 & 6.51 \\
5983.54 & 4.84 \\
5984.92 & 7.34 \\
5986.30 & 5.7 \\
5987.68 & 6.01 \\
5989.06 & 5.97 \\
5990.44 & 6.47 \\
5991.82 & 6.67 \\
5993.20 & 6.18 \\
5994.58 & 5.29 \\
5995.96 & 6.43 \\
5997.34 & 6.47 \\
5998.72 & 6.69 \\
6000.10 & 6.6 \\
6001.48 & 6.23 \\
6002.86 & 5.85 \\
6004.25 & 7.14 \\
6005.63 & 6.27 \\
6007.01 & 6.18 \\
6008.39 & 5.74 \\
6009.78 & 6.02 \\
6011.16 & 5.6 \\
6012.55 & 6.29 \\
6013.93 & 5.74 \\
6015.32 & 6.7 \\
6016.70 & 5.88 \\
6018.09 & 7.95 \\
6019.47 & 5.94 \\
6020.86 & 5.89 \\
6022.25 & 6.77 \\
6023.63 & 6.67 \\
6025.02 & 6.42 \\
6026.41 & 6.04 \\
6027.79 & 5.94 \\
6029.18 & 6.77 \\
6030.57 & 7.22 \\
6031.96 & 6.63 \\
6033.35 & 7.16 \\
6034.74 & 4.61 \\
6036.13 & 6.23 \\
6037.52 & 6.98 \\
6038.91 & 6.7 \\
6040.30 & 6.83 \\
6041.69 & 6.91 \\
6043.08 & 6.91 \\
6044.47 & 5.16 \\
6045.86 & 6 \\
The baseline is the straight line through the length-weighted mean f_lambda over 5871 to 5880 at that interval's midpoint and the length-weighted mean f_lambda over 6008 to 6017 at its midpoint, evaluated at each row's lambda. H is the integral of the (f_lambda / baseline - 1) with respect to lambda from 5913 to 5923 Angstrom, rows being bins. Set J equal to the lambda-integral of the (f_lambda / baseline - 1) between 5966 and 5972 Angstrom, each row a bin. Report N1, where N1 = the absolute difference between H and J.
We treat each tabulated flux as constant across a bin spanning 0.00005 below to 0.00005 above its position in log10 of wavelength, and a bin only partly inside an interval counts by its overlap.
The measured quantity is 1.1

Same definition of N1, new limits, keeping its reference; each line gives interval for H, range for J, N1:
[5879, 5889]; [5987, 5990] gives 0.8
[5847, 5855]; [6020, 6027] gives 0.6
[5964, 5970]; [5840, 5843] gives 0.4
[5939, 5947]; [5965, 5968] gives 0.5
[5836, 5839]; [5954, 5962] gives 0.2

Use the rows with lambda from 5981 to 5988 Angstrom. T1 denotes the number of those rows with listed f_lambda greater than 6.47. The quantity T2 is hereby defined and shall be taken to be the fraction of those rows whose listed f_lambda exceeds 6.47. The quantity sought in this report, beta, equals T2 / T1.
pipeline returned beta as 0.20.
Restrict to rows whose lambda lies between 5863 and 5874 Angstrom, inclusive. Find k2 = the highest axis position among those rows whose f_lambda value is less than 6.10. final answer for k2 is 5872.98 Angstrom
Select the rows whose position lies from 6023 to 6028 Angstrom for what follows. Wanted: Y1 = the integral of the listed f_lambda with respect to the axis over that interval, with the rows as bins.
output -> 31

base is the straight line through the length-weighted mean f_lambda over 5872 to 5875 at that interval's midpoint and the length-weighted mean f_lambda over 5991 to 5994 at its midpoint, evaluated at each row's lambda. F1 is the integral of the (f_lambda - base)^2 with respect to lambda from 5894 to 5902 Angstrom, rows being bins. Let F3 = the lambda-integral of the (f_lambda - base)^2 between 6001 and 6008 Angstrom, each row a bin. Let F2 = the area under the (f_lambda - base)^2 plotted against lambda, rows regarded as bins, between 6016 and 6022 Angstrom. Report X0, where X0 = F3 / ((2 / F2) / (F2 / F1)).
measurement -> 5.3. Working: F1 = 2.7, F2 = 4.4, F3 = 1.5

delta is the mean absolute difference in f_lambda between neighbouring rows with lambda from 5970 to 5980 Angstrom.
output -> 0.44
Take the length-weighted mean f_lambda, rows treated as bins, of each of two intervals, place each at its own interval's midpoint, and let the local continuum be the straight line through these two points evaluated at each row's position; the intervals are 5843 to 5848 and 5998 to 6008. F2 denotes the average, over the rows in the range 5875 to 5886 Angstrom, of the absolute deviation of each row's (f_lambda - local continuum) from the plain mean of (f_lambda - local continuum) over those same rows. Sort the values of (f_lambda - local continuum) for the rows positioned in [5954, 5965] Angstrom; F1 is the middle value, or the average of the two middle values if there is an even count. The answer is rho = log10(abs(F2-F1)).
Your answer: -0.167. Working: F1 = -0.07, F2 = 0.62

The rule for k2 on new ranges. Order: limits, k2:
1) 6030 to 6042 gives 6034.74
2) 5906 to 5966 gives 5965.66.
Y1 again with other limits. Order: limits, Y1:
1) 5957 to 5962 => 31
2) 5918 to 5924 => 35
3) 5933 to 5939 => 38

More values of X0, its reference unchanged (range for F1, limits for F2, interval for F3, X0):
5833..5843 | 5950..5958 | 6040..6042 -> 0.1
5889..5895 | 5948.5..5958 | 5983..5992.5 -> 1.0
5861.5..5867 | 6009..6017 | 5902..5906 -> 0.7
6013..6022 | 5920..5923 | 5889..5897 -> 0.1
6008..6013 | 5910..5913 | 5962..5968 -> 0.6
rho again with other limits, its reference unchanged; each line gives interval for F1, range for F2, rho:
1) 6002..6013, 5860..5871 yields -0.115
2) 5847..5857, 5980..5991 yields -0.007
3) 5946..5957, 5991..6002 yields -0.551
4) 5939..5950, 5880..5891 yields -0.092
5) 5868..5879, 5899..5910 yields -0.142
